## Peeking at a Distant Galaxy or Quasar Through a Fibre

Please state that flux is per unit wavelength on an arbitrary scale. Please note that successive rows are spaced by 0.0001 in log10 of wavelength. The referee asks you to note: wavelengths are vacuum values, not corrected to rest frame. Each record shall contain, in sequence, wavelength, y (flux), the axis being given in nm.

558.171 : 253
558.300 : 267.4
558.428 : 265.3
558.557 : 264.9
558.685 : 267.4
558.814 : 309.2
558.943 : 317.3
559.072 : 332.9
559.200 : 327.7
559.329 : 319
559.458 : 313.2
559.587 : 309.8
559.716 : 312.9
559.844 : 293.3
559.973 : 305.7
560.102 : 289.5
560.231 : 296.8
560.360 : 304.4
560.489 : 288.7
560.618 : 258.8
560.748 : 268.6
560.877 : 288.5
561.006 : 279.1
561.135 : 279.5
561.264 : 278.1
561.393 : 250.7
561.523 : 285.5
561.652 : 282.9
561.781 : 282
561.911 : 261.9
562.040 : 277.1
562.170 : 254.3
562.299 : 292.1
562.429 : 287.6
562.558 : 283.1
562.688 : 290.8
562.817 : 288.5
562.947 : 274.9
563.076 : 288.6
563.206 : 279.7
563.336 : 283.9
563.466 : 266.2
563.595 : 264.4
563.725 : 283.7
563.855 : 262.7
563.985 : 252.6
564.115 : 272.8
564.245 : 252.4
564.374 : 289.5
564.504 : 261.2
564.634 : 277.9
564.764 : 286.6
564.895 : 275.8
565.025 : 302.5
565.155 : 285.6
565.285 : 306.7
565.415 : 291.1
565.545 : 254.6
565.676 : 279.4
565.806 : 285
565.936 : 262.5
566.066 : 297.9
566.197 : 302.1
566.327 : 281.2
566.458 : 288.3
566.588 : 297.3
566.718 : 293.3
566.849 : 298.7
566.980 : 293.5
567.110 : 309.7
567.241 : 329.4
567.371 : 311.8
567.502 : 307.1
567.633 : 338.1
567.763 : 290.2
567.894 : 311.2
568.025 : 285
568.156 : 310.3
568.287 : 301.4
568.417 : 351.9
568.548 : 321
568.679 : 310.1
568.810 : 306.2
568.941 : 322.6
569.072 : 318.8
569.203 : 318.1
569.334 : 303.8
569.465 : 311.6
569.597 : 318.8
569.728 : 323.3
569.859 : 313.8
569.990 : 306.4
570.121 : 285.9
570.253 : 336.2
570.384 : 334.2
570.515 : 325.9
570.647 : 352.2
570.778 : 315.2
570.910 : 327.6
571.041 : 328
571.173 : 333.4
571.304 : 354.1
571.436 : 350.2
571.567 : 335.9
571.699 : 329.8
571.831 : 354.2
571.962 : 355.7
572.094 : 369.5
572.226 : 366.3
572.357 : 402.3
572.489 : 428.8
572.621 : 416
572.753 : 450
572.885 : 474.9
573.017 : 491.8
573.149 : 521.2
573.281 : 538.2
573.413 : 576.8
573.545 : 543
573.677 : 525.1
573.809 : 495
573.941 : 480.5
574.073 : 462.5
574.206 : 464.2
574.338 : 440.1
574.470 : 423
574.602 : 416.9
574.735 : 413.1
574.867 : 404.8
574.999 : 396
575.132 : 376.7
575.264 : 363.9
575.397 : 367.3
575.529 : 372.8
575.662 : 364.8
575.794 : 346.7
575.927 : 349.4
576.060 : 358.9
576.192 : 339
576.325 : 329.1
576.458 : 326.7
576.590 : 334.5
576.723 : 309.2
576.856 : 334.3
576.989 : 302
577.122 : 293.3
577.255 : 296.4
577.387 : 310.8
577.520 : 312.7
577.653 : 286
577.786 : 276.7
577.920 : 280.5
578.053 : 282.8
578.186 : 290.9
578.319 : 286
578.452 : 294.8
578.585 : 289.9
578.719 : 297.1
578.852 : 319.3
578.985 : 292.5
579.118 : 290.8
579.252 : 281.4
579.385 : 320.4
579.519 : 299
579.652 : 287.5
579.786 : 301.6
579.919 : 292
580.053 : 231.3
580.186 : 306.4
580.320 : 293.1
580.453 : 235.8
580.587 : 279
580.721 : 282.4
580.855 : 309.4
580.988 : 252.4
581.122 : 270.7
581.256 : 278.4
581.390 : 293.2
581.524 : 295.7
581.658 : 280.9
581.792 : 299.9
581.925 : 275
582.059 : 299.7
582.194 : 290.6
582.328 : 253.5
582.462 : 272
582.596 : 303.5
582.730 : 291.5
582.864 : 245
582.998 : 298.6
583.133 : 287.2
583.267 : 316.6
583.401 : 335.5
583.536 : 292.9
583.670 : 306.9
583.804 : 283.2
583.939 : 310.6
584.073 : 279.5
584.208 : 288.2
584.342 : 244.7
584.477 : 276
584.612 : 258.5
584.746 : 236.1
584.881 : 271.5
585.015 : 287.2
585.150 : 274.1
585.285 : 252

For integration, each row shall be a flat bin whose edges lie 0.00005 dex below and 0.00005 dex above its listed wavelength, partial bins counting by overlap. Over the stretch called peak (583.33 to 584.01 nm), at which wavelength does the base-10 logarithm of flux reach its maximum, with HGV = 583.401 nm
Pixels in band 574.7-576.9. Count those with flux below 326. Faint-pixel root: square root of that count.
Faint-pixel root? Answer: 1.00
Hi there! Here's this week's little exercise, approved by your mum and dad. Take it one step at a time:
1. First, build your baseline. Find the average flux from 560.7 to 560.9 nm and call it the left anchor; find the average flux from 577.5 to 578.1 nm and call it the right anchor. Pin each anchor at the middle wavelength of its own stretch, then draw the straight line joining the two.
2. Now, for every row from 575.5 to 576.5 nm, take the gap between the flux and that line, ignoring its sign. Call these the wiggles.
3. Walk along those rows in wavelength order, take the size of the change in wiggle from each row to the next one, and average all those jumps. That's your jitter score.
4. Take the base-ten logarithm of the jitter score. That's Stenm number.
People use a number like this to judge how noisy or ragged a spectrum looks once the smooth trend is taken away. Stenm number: 1.00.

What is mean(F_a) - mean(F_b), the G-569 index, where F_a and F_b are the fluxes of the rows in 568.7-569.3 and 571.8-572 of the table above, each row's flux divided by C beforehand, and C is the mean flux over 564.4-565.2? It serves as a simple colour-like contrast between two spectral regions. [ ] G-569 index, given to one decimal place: -0.1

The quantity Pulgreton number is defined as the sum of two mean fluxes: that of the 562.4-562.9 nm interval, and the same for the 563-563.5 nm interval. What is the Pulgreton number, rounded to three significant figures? 567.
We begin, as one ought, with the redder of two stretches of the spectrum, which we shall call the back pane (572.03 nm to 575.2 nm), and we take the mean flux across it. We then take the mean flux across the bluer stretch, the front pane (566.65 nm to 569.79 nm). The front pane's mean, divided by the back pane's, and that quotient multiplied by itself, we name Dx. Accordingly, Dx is 0.47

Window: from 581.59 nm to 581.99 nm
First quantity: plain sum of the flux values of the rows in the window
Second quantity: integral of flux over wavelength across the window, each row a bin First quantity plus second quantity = 970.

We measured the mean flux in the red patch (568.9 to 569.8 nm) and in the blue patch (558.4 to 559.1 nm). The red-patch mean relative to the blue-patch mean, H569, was 1.08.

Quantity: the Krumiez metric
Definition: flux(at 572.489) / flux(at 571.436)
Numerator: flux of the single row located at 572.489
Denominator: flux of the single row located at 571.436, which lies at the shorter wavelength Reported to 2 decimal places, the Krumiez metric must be 1.22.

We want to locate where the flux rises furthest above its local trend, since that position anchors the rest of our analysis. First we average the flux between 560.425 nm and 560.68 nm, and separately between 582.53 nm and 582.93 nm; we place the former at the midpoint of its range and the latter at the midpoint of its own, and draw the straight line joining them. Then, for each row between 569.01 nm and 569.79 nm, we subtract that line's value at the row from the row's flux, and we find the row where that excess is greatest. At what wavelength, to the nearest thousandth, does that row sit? 569.728 nm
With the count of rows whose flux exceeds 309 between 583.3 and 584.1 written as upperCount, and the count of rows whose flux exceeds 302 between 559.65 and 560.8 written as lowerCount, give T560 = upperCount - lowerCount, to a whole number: -1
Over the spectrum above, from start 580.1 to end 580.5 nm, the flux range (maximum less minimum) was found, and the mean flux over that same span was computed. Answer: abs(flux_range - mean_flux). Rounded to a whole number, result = 208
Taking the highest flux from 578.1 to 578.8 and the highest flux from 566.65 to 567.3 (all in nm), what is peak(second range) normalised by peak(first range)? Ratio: 1.1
